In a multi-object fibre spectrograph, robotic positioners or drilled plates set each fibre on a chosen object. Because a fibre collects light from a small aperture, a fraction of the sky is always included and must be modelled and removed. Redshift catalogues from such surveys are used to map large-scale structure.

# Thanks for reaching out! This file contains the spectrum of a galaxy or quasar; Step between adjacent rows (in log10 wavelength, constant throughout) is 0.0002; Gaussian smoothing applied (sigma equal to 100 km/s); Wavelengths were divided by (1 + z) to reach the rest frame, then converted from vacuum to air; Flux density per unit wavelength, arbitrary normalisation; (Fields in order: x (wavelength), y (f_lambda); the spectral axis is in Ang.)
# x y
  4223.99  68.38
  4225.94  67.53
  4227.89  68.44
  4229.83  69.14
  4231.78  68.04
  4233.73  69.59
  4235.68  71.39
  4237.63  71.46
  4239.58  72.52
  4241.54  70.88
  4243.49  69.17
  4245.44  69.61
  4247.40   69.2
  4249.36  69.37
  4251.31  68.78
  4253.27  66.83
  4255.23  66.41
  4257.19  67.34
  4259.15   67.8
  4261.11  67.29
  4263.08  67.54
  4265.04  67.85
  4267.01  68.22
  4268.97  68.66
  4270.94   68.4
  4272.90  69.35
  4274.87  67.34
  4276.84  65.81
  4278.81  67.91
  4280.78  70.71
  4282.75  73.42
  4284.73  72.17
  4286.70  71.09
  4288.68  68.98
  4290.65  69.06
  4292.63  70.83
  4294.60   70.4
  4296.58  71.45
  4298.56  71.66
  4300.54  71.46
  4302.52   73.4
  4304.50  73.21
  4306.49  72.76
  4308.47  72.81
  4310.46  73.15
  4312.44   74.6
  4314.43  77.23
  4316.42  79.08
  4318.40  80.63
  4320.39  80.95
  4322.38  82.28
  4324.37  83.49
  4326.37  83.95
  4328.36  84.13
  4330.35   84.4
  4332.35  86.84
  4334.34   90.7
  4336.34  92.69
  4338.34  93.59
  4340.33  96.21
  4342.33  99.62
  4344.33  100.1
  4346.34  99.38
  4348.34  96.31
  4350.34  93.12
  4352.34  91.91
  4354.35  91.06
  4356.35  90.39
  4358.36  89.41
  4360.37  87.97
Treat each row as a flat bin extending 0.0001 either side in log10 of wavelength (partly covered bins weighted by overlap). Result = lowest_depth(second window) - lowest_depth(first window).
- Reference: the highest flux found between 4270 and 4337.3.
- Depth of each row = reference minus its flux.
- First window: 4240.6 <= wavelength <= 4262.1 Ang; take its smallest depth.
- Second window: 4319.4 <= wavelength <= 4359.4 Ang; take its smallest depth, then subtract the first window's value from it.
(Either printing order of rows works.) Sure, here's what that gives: -29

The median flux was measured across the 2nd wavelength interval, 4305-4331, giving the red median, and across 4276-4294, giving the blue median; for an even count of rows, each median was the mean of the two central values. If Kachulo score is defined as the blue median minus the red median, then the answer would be -10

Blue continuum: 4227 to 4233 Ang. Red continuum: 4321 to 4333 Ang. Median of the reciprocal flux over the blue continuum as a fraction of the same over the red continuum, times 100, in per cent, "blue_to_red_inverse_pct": 123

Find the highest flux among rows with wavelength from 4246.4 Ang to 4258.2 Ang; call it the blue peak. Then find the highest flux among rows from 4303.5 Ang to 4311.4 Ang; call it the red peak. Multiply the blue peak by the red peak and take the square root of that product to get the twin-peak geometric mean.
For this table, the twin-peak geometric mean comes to 71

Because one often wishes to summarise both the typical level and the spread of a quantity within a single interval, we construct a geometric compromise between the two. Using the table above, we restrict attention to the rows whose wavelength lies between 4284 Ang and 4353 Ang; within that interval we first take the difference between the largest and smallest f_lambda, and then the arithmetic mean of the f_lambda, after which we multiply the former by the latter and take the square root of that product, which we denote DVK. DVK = 50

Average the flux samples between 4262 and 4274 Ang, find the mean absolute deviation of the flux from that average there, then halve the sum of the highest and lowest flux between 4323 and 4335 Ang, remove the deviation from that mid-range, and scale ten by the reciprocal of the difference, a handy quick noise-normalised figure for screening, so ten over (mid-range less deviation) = 0.115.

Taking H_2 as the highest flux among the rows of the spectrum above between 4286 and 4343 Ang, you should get 99.62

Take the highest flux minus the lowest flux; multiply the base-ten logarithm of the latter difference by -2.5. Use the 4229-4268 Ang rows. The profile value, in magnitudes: -2.0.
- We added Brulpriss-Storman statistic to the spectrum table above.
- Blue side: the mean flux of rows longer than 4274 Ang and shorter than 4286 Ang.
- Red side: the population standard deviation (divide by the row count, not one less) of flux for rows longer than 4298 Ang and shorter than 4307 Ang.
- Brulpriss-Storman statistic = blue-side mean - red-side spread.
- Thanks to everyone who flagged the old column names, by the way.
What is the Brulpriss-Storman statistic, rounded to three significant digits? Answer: 68.8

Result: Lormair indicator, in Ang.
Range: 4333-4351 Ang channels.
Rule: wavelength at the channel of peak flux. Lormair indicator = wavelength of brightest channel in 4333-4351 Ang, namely 4344.33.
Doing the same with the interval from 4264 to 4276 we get 4272.90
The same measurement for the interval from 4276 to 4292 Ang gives 4282.75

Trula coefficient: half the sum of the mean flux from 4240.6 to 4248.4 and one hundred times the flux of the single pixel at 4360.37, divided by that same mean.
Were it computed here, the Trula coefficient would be 64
